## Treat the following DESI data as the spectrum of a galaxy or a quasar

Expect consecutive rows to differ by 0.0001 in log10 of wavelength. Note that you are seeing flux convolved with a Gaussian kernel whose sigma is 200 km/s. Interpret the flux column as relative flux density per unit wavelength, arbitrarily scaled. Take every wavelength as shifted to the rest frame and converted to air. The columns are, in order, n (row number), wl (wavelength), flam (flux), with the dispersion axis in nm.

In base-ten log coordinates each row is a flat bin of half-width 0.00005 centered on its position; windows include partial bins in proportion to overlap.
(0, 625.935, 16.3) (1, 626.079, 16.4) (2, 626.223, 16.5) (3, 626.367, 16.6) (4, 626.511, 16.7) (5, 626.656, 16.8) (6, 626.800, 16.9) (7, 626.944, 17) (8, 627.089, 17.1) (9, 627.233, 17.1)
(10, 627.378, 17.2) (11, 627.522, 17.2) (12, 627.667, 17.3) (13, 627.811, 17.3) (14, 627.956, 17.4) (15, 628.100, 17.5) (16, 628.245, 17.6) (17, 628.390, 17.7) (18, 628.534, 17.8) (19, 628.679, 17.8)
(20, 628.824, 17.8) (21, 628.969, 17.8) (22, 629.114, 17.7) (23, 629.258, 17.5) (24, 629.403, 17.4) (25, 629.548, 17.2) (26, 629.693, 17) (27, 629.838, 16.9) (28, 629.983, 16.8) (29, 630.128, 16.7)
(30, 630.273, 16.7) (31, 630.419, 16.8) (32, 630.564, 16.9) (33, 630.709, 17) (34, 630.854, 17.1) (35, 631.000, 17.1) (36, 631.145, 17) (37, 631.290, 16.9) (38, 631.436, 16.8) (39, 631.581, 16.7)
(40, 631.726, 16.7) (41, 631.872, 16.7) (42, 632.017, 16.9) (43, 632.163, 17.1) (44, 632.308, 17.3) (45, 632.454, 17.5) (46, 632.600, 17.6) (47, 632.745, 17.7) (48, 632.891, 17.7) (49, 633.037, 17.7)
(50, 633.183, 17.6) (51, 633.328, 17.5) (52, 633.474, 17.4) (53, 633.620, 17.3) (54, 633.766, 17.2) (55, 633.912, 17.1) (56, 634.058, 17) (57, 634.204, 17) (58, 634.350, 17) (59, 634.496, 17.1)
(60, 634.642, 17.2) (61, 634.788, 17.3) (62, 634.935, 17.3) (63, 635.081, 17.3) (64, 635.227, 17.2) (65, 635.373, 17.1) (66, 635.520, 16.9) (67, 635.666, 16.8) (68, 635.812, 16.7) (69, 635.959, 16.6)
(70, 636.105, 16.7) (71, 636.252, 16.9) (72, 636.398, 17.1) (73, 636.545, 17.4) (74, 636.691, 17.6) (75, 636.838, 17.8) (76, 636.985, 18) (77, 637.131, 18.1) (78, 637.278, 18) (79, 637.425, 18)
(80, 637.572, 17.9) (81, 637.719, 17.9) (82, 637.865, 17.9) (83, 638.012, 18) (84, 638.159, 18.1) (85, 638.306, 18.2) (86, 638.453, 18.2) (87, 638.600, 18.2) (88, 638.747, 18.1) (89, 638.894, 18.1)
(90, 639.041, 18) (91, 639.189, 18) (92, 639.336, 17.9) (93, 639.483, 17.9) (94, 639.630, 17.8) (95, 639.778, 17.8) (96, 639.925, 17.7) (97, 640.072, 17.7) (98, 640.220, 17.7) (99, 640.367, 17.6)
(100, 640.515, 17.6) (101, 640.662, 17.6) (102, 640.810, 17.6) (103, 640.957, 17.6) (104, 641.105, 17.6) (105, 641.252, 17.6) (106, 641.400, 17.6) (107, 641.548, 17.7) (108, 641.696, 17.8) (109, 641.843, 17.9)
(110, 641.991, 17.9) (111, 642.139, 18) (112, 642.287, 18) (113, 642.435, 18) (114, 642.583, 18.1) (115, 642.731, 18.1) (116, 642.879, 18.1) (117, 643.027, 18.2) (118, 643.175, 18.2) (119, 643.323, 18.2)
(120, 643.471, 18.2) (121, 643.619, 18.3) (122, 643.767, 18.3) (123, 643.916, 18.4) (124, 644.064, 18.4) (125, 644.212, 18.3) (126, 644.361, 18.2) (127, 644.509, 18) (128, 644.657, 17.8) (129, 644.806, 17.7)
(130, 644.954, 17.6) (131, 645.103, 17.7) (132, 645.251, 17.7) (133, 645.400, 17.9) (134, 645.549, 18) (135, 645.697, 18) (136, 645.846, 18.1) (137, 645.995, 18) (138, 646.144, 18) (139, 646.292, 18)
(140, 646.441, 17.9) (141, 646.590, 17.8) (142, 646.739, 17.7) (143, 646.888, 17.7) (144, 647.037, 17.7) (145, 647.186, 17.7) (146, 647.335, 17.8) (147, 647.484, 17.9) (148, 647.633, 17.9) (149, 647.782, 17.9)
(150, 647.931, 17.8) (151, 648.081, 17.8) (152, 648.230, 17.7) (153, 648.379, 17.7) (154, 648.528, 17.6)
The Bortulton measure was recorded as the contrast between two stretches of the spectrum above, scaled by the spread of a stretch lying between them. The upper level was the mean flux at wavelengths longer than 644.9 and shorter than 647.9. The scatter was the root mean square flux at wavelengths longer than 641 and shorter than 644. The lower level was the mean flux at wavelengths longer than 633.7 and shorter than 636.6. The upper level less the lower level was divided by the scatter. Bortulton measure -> 0.045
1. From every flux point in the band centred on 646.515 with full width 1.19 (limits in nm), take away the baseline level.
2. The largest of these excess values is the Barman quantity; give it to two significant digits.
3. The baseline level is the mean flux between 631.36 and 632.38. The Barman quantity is 1.1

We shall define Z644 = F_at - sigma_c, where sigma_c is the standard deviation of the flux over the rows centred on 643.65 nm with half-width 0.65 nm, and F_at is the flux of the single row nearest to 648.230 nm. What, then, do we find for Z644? 17.6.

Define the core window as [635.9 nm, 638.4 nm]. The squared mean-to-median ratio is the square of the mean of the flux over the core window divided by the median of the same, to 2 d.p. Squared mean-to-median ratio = 0.97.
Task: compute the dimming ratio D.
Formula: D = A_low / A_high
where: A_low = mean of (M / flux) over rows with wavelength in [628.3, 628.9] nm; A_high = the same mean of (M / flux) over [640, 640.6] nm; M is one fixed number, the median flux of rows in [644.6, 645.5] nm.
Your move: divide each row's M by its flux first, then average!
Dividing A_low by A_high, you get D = 0.99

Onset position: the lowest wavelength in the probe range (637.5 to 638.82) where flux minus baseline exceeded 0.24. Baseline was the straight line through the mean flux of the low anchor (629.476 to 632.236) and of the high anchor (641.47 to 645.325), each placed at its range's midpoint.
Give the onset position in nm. 637.572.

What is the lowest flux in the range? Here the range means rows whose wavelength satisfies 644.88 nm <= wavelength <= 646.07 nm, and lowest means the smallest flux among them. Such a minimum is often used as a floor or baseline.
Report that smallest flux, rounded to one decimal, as 17.6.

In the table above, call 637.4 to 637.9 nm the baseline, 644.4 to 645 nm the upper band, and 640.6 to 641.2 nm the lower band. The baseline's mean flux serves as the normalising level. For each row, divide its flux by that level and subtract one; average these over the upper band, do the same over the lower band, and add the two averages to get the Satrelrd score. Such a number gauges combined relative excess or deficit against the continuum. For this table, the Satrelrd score -0.026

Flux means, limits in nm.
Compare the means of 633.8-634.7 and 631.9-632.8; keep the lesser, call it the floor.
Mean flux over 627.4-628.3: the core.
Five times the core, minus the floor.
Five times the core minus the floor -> 69.8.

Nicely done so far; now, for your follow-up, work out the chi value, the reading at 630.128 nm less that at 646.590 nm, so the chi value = -1.1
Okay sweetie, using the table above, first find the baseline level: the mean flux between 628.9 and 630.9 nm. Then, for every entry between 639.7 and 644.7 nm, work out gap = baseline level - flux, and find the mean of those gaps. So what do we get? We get -0.8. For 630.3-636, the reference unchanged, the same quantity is 0.0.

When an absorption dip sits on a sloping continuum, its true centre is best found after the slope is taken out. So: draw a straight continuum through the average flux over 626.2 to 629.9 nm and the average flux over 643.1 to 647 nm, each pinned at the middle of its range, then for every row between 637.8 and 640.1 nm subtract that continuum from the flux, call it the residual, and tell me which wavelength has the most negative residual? 640.072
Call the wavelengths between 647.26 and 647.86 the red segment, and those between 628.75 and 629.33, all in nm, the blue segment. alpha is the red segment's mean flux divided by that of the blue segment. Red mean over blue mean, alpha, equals 1.01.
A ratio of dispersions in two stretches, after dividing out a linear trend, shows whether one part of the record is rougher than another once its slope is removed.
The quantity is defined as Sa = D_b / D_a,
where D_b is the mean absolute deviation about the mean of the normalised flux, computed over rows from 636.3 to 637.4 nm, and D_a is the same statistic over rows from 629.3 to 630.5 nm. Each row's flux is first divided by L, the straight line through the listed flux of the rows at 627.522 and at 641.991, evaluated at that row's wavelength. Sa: 1.3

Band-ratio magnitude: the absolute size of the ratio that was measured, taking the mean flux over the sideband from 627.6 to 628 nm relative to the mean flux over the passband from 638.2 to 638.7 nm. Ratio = 0.95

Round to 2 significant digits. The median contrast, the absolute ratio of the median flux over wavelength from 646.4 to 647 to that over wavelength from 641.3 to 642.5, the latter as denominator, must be 0.99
